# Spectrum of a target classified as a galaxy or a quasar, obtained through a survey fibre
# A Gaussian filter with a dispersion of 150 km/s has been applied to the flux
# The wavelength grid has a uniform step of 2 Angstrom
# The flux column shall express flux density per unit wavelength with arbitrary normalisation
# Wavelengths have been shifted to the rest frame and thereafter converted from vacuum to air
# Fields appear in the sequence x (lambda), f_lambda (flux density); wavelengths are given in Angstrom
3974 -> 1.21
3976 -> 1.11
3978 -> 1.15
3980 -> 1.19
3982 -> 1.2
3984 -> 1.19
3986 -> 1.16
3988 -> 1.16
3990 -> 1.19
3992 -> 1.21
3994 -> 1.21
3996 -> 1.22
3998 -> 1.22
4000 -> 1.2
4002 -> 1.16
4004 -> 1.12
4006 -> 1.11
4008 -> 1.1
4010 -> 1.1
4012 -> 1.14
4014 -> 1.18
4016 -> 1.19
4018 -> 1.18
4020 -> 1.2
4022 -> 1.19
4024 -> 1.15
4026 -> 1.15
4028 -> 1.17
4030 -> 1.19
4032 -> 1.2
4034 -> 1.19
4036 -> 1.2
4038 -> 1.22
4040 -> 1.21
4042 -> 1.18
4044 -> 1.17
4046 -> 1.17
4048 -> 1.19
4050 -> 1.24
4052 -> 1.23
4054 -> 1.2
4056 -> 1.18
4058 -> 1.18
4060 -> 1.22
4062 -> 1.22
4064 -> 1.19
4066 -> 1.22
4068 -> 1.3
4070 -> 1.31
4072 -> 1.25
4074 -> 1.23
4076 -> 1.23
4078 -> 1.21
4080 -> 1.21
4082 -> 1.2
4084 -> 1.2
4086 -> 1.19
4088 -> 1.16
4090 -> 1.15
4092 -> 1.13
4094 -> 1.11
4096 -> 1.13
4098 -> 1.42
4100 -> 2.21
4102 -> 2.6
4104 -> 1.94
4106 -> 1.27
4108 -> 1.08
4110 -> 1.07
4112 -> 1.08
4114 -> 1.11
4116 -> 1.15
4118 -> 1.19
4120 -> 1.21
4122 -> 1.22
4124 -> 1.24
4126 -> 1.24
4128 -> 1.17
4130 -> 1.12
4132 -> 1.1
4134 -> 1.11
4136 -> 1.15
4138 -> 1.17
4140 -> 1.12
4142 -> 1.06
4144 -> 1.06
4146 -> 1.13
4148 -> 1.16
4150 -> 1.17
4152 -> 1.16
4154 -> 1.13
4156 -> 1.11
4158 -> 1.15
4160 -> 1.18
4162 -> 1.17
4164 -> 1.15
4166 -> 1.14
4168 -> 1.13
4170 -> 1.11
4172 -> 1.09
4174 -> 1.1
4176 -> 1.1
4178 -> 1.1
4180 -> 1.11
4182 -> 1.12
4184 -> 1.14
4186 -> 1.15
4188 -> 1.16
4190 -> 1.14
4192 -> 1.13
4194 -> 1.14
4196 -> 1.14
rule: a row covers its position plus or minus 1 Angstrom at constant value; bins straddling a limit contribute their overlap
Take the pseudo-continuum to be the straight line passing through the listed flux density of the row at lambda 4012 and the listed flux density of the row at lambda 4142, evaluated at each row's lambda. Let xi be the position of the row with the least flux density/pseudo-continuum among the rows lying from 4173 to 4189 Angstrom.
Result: 4174 Angstrom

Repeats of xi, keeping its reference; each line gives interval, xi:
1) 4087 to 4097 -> 4094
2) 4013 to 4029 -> 4024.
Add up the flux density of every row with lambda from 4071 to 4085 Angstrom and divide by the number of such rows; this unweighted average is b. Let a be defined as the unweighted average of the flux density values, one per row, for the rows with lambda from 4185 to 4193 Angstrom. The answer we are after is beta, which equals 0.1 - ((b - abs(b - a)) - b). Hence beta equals 0.174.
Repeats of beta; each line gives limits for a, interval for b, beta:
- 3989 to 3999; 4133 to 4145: 0.198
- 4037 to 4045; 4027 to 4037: 0.105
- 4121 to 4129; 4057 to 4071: 0.117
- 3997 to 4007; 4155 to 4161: 0.115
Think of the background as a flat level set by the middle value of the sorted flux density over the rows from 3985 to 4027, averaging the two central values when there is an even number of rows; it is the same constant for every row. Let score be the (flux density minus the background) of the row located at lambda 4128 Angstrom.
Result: -0.010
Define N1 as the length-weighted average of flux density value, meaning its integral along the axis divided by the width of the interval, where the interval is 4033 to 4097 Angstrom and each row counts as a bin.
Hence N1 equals 1.20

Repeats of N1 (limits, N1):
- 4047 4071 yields 1.22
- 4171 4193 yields 1.12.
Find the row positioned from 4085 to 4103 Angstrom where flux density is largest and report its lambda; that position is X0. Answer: 4102 Angstrom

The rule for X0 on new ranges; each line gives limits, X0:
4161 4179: 4162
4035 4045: 4038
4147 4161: 4160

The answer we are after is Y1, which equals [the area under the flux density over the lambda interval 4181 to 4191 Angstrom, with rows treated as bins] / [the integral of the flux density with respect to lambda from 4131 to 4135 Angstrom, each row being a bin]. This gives 2.6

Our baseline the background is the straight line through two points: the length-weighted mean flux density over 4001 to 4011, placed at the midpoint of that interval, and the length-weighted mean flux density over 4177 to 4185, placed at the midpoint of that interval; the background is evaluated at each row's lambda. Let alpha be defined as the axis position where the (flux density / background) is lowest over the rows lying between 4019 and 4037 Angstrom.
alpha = 4024 Angstrom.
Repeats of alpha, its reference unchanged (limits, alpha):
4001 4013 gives 4008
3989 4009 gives 4008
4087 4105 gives 4094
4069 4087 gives 4086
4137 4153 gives 4142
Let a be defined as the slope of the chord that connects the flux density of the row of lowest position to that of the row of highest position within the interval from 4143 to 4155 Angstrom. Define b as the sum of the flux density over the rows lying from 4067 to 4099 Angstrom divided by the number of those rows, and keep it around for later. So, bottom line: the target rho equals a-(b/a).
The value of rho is -173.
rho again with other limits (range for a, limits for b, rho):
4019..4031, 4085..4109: 1449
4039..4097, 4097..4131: 960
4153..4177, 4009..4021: 854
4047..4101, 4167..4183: -56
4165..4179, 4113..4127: 358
